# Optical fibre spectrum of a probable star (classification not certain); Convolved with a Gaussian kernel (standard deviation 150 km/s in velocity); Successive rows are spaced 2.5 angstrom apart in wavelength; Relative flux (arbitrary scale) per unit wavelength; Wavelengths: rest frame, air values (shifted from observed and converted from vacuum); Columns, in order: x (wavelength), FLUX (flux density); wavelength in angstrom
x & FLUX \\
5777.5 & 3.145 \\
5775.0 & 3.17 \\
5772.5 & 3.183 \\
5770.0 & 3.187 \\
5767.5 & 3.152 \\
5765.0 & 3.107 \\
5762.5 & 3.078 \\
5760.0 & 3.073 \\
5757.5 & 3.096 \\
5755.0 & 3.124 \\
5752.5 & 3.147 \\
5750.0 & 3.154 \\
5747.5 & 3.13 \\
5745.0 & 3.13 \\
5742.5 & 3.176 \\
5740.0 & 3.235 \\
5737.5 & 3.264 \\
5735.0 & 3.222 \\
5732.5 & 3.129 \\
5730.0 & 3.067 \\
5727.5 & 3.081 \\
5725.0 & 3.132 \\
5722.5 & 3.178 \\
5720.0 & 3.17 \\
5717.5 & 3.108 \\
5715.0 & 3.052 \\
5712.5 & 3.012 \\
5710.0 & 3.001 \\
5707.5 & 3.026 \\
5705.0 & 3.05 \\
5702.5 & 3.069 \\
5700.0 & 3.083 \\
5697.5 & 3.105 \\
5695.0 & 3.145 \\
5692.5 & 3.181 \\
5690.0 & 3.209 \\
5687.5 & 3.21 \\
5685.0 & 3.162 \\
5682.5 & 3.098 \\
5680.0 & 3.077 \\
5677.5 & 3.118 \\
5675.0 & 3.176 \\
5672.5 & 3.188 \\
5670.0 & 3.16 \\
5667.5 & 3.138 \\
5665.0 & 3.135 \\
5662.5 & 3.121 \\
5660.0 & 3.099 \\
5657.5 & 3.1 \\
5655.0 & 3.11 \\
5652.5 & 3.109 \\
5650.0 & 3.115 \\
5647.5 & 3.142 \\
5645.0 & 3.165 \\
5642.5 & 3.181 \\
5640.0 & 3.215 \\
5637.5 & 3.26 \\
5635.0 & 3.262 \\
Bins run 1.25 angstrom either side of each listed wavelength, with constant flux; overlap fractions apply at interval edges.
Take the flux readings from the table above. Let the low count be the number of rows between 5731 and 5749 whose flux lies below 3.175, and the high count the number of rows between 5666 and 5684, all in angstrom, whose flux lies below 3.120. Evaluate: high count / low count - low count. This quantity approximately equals -2.0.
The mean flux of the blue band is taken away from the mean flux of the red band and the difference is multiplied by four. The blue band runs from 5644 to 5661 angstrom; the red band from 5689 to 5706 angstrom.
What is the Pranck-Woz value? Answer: 0.00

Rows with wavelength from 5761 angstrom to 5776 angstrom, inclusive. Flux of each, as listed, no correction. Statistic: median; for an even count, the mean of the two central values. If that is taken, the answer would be 3.161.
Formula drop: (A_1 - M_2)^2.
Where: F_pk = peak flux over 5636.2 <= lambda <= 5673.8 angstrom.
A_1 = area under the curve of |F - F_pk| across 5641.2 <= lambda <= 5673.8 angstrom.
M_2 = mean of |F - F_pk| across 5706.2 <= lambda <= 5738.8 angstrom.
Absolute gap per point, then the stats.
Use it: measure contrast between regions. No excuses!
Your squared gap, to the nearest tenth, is 15.2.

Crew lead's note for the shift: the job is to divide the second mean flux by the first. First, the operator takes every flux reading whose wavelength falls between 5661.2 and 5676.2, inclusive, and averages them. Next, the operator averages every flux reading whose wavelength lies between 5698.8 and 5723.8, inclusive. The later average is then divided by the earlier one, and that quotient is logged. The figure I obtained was 0.98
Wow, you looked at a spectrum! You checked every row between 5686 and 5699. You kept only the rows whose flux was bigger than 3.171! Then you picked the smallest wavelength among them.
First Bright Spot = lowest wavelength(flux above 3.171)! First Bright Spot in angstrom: 5687.5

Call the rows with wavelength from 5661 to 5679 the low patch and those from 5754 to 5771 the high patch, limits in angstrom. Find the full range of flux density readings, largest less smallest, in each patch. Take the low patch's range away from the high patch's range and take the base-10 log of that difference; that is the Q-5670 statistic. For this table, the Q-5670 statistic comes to -1.4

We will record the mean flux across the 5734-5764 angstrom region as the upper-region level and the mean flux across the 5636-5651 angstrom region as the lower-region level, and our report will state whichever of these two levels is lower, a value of 3.15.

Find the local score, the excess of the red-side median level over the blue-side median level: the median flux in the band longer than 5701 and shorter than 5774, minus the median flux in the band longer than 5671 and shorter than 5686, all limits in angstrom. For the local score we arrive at -0.011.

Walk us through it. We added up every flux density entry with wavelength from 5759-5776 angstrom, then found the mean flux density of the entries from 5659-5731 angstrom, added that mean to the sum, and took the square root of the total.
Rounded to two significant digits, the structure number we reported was 5.0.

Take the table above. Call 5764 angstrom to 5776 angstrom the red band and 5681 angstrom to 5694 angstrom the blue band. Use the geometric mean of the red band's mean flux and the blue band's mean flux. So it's 3.17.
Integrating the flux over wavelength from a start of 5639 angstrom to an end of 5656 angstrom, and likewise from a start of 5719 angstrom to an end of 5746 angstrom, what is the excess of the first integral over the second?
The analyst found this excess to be -32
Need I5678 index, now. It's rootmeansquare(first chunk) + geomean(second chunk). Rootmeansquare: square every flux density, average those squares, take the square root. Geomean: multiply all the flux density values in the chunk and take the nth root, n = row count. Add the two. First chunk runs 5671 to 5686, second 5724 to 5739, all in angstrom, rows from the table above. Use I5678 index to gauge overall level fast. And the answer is 6.29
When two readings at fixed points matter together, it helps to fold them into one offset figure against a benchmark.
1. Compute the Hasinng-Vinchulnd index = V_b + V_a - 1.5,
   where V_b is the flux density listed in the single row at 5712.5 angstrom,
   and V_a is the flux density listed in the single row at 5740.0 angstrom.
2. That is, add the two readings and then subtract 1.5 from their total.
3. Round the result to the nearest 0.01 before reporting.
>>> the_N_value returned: 4.75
